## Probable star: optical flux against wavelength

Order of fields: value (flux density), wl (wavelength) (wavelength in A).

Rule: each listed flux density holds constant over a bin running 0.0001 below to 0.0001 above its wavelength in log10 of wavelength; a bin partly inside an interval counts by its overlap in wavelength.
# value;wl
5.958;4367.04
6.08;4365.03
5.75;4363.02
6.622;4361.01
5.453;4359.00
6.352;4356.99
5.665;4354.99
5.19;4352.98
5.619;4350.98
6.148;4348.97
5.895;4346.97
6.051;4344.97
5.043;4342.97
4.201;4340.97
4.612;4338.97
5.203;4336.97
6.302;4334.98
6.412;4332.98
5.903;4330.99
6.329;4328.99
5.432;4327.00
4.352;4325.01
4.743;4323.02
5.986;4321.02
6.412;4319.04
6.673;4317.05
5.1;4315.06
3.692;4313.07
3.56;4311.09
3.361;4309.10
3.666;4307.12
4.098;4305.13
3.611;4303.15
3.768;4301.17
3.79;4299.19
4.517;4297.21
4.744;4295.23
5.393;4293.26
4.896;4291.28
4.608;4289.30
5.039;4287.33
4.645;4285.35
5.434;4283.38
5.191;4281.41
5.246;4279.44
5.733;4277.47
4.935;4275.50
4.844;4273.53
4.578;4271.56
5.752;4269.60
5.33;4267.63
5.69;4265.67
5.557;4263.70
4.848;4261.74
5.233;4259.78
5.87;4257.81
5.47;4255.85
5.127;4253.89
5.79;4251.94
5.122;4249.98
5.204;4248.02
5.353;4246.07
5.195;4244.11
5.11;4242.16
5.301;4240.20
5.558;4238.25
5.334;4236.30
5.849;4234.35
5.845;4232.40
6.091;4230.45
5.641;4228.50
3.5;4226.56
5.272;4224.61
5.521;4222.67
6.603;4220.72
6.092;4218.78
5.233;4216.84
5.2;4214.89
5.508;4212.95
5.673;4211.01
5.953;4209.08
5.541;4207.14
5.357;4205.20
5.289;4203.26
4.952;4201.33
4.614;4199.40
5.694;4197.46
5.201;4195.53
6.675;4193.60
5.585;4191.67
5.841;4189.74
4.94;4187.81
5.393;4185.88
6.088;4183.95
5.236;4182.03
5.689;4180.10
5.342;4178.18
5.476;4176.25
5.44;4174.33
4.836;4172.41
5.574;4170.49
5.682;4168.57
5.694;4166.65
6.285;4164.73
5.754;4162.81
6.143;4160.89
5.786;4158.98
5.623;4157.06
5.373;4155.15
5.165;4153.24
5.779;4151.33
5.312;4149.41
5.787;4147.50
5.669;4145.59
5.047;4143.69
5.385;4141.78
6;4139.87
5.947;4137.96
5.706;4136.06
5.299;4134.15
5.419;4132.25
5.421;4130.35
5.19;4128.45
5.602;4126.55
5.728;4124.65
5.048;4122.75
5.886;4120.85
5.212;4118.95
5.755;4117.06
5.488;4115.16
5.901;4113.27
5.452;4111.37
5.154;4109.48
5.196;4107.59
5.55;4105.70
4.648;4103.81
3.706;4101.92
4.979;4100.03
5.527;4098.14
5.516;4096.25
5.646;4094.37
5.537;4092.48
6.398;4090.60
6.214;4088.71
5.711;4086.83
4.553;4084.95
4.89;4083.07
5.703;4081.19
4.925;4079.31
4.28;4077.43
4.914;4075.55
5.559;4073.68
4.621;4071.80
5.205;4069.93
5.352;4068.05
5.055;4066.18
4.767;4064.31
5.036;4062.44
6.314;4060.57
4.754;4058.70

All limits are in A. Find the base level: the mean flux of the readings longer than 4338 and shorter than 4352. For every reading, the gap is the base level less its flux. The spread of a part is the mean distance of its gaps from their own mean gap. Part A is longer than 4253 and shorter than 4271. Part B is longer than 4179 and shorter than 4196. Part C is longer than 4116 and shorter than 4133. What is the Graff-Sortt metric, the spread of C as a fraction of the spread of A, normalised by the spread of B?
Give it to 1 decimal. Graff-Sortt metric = 2.3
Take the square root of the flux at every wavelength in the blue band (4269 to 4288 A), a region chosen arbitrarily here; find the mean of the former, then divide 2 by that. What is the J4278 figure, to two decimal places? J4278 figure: 0.88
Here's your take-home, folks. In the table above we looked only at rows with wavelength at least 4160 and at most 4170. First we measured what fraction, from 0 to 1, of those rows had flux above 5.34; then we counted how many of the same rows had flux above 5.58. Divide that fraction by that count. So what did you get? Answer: 0.20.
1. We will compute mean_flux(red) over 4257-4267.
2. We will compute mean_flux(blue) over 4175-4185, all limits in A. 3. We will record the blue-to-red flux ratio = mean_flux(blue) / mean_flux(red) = 1.02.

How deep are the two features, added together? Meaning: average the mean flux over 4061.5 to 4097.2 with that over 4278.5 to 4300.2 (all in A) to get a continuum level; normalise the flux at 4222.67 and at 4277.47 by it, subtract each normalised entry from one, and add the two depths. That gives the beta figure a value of -0.224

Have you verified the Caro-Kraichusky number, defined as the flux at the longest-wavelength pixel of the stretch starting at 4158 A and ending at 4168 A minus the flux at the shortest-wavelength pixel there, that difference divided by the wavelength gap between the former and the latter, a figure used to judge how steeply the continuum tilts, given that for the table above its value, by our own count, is -0.01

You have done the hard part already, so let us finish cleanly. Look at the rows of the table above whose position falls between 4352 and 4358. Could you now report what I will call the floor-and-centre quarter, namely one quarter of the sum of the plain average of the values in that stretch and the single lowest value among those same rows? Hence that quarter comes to 2.73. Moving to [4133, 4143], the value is 2.74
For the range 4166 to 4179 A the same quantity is 2.57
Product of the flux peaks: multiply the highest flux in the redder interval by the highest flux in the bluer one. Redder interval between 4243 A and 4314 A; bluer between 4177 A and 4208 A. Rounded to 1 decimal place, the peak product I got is 39.2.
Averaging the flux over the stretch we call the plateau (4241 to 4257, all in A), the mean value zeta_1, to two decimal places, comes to 5.30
